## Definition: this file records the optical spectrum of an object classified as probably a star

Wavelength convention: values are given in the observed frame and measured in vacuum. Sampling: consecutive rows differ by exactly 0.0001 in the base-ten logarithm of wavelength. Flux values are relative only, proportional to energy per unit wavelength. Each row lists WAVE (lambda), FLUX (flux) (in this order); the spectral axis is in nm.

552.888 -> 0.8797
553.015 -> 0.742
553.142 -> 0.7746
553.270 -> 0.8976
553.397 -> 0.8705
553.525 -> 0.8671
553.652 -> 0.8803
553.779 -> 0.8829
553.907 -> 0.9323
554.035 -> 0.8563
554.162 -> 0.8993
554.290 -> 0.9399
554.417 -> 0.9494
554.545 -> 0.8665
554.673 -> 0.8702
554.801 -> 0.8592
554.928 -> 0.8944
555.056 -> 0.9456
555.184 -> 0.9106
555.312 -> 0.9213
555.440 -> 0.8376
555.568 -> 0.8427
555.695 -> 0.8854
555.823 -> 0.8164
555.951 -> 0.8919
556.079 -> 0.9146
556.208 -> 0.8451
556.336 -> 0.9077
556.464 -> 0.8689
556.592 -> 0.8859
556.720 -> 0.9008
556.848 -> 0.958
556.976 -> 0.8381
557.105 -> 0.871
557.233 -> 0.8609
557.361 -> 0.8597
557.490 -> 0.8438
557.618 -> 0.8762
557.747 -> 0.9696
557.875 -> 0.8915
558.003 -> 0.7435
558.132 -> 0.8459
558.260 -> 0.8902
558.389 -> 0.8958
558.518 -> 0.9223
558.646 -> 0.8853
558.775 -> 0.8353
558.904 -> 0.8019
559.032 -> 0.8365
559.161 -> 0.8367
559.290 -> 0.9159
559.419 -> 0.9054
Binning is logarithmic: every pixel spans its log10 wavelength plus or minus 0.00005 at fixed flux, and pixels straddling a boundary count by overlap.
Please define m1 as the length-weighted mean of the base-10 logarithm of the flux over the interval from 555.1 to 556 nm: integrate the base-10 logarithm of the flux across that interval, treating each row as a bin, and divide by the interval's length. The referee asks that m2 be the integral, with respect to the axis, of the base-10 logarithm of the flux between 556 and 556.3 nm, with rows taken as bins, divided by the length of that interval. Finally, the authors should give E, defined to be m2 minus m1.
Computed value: 0.005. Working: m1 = -0.0592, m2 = -0.054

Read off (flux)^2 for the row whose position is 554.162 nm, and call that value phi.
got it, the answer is 0.81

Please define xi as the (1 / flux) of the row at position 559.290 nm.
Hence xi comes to 1.09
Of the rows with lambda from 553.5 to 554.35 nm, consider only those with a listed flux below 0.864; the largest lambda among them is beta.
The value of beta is 554.035 nm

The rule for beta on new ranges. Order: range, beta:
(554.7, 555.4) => 554.801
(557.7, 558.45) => 558.132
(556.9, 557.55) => 557.490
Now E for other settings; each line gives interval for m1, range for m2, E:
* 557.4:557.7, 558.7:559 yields -0.022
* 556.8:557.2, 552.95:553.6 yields -0.027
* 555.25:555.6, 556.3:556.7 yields 0.009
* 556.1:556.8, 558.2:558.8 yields 0.002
